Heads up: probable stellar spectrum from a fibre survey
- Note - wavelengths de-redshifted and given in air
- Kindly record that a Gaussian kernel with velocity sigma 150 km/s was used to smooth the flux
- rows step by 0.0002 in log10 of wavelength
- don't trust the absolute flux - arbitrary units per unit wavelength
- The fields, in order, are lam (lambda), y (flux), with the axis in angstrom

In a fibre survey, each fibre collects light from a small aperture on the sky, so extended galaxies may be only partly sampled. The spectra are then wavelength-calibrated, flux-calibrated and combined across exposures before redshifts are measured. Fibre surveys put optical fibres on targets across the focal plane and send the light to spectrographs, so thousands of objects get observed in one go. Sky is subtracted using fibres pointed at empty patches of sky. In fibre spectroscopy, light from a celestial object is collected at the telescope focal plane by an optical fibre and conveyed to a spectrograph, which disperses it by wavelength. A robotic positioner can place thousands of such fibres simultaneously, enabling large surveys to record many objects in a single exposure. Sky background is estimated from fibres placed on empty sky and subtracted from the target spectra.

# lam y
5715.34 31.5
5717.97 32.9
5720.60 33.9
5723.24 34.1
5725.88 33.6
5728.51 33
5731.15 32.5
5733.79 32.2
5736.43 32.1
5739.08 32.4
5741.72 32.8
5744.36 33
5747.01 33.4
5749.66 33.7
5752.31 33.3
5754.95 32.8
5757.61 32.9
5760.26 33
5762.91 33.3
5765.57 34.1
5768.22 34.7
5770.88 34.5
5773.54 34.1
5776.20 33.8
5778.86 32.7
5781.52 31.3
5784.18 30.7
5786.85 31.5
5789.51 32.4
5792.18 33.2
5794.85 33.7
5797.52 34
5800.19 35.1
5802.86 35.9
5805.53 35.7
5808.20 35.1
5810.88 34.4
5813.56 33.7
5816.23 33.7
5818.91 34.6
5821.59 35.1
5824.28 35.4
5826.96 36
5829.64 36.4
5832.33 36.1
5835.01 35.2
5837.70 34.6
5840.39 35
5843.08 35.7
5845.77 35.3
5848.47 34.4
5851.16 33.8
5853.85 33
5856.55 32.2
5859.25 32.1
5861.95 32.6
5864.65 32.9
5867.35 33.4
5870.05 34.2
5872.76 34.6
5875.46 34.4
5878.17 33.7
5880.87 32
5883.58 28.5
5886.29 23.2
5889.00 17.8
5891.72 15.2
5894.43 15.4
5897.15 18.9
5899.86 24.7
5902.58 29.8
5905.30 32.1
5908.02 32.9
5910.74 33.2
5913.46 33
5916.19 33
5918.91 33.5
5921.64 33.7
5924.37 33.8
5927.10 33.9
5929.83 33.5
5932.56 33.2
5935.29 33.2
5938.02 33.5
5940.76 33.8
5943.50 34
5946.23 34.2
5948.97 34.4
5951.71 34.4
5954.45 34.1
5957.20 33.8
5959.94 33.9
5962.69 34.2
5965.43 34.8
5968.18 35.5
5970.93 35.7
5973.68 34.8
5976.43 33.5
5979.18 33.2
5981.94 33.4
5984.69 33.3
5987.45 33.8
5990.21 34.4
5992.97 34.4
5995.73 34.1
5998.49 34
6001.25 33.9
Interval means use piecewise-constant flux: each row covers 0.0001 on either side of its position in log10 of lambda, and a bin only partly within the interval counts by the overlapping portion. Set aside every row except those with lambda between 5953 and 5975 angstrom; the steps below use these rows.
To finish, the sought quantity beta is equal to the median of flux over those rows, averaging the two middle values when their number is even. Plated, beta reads 34.5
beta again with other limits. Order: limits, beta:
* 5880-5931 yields 32.1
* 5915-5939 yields 33.5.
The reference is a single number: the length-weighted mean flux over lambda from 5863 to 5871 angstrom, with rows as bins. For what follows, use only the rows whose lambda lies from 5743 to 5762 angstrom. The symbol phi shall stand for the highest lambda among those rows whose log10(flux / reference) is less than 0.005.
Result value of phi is 5760.26 angstrom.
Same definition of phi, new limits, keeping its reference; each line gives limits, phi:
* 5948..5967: 5957.20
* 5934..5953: 5940.76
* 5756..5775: 5762.91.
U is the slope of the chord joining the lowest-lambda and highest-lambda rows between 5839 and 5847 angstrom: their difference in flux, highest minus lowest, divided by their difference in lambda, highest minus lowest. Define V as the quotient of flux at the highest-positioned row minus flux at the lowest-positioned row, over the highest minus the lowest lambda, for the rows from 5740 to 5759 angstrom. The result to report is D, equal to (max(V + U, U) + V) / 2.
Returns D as 0.03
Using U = 0.06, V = 0.01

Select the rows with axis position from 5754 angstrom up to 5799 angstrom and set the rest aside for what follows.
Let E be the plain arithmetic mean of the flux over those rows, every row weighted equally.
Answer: 33.1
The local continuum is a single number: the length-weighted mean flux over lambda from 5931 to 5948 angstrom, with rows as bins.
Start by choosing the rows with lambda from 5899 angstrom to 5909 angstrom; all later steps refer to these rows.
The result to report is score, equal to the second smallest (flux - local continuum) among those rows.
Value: -3.9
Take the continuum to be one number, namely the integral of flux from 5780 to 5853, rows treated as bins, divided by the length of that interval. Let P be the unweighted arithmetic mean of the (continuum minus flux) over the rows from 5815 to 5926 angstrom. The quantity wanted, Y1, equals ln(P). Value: 1.0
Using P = 2.8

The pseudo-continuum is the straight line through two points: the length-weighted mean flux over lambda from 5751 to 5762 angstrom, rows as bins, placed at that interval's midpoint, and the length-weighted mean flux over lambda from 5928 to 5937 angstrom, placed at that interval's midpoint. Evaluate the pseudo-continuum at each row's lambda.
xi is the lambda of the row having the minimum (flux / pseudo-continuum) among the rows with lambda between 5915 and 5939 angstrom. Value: 5916.19 angstrom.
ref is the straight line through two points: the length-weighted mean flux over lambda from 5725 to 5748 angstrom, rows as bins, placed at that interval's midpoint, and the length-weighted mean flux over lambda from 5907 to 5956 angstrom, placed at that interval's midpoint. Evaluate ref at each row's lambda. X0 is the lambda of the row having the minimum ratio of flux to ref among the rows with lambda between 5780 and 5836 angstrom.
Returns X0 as 5784.18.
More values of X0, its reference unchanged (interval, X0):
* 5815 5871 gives 5859.25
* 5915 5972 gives 5916.19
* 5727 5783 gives 5781.52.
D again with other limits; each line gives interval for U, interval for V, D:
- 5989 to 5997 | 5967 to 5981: -0.13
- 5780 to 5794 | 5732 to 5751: 0.18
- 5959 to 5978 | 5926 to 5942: -0.02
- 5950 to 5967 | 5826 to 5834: 0.03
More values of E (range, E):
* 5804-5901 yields 31.6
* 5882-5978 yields 31.1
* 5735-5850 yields 34.0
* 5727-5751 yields 32.8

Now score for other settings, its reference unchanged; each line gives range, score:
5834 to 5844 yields 1.3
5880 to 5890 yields -10.5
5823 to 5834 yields 2.3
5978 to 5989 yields -0.4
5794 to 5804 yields 0.3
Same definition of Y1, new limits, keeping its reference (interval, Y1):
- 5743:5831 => -0.7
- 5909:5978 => -0.9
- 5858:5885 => 0.4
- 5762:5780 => -0.7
